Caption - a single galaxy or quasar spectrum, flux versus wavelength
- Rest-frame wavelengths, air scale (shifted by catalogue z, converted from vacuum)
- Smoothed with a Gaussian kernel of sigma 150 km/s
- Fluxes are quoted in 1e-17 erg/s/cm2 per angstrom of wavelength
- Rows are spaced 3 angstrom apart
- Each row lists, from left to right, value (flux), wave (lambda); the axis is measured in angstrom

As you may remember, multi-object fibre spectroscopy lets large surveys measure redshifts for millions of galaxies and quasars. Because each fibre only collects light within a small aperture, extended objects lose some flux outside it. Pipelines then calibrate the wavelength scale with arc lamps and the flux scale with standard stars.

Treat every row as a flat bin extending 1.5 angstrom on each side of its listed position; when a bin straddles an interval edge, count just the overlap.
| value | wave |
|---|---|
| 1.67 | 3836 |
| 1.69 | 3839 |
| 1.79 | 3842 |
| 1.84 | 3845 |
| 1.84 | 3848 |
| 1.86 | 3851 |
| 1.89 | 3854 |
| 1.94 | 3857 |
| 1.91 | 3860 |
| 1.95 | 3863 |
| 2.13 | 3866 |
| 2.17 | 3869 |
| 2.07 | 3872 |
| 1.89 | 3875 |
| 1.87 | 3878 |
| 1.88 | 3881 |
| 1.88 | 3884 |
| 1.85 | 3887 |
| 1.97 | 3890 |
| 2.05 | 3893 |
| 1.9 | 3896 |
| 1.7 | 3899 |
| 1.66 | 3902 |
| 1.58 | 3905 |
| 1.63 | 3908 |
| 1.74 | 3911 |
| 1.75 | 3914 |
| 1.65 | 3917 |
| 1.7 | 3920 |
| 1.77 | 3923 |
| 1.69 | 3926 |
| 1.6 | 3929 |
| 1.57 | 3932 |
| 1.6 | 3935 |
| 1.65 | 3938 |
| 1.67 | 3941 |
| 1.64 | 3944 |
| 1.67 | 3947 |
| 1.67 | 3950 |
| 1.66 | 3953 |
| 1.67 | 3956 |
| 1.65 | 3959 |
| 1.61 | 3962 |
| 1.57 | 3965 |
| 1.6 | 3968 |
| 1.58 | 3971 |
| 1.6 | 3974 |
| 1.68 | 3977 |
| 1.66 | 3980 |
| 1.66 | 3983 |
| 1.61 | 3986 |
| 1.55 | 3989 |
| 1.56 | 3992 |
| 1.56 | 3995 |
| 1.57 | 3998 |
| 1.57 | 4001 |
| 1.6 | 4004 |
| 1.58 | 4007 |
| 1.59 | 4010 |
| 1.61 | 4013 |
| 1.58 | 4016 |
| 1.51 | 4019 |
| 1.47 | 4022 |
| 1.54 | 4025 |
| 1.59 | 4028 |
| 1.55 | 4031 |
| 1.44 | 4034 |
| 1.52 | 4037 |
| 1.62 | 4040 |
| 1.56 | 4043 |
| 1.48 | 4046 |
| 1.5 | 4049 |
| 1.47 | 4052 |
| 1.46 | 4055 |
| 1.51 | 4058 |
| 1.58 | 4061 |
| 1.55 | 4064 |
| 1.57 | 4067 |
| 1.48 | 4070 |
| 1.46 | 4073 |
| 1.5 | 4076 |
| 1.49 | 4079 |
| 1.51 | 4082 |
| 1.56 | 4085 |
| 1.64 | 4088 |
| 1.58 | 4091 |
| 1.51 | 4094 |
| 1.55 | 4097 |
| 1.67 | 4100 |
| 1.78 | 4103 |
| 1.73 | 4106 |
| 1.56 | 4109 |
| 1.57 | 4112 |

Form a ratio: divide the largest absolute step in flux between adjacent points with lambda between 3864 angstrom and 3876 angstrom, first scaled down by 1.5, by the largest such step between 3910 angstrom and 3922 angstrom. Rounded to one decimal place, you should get 1.2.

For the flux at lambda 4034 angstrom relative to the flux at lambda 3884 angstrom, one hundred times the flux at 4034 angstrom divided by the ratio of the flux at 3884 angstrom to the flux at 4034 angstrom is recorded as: 110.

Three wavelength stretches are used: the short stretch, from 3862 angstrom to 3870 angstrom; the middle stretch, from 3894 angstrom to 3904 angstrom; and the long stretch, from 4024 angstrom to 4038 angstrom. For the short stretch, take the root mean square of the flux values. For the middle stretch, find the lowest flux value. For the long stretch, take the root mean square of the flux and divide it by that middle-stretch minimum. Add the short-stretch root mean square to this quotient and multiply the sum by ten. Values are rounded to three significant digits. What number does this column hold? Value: 30.1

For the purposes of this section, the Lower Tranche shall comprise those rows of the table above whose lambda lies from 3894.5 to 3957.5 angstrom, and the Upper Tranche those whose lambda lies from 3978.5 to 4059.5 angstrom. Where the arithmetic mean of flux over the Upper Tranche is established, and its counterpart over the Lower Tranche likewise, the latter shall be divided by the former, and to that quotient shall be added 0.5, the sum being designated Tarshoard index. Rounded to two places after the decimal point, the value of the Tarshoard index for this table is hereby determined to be 1.58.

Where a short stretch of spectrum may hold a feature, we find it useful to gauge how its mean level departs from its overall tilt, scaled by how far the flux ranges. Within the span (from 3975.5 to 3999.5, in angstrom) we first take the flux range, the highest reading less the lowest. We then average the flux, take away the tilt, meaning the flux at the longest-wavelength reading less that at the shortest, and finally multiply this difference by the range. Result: 0.223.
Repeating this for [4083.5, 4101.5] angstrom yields 0.236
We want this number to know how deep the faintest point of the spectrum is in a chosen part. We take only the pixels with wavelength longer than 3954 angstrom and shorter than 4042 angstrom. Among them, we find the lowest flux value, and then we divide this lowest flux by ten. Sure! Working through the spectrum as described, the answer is 0.144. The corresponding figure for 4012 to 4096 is 0.144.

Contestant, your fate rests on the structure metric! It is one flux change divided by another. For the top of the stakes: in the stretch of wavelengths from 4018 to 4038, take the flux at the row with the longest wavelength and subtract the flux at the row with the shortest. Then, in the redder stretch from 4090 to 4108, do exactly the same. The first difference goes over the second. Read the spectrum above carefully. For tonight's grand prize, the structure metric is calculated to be 0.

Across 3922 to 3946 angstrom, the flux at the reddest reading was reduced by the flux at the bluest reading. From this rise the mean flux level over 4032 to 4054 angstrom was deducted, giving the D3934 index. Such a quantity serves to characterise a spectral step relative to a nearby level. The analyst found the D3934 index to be -1.64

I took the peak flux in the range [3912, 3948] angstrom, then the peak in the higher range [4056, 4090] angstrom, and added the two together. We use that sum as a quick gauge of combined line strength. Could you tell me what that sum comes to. 3.4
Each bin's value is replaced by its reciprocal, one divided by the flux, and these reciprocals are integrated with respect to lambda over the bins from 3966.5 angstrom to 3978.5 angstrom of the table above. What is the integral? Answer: 7.4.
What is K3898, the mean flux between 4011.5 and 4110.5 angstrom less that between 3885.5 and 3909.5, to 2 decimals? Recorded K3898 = -0.24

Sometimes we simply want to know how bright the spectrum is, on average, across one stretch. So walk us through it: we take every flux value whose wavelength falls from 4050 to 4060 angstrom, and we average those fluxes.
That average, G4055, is 1.5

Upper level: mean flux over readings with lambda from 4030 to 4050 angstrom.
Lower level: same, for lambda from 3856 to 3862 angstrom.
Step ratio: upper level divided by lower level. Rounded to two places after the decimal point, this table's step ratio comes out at 0.79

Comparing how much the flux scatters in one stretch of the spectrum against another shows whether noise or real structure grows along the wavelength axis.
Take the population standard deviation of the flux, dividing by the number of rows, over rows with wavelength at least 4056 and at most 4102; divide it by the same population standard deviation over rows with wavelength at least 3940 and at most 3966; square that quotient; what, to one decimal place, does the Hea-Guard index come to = 3.0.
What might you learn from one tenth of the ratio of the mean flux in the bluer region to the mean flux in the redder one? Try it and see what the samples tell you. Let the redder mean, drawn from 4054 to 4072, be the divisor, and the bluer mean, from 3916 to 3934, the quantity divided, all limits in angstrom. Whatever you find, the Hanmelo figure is 0.109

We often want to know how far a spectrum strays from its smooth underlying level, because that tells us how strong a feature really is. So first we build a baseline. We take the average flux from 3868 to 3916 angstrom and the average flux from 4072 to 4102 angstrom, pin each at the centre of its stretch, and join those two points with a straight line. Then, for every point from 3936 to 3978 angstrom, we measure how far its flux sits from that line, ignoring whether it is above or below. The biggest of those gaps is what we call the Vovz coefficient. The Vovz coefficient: 0.165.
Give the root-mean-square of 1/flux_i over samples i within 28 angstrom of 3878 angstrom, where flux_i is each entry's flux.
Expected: 0.530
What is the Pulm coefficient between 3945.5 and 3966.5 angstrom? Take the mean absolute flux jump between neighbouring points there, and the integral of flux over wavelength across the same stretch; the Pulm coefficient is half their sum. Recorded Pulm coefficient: 17.3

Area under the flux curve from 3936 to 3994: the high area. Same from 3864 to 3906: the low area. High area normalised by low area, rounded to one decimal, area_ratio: 1.2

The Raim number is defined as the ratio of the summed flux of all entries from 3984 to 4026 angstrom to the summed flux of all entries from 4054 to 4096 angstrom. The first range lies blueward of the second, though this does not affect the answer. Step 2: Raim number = 1.02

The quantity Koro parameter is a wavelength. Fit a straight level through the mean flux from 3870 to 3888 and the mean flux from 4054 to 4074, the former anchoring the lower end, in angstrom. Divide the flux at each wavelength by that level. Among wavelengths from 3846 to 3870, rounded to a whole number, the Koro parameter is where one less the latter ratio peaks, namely 3848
